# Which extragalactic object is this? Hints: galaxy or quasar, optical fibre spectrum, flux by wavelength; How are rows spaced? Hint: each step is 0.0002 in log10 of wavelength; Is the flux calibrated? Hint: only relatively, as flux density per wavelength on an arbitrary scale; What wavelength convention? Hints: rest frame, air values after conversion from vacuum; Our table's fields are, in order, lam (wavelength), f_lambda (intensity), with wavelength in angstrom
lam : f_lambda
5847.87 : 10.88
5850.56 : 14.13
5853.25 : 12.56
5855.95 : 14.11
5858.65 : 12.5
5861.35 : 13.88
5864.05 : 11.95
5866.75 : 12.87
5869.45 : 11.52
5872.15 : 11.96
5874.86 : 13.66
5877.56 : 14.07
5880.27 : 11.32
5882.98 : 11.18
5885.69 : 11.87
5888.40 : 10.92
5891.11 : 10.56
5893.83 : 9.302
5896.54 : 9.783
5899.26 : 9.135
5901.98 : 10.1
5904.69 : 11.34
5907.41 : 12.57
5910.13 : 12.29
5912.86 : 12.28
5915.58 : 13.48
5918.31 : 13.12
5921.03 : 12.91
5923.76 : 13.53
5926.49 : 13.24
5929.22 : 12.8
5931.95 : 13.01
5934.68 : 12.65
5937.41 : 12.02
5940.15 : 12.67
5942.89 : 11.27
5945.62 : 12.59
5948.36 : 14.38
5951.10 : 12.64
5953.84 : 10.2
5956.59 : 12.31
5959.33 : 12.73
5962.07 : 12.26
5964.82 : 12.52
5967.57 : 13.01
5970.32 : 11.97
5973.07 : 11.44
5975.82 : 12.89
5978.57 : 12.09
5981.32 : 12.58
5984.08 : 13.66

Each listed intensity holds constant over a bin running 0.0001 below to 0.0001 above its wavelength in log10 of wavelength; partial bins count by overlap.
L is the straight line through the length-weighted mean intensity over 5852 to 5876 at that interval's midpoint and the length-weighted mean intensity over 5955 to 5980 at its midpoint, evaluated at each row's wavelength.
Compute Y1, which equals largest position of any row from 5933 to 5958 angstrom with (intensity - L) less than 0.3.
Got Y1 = 5956.59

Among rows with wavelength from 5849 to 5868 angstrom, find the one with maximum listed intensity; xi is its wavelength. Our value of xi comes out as 5850.56 angstrom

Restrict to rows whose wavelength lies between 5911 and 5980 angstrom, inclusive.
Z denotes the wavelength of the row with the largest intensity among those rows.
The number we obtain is 5948.36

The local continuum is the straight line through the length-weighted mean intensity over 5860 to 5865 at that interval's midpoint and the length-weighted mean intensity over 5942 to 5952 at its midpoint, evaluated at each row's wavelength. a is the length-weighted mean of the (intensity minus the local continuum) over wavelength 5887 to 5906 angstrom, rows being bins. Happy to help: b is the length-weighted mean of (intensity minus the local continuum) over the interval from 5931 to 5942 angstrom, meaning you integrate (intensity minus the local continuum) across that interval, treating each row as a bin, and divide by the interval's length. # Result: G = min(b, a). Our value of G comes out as -2.8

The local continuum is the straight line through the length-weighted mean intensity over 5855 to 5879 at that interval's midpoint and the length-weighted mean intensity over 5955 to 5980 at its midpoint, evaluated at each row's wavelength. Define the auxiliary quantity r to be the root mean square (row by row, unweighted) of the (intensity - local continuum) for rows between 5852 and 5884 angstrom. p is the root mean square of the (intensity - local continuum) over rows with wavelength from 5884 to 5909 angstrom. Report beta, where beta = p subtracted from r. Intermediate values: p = 2.40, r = 1.1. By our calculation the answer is -1.3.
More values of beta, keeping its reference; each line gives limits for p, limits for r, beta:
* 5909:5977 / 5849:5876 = 0.1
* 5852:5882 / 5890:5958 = 0.6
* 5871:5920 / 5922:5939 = -1.3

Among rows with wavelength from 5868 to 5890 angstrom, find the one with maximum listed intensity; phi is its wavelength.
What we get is 5877.56 angstrom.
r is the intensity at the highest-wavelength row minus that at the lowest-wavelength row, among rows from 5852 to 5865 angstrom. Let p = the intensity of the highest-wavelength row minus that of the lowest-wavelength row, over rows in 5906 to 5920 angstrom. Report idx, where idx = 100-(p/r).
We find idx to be 100.9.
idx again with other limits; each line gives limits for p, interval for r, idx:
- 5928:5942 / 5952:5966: 100.1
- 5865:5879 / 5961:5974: 101.5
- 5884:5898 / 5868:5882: 89.6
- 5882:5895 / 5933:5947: 68.7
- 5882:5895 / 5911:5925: 101.5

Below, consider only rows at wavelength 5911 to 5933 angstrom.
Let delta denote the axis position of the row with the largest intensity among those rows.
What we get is 5923.76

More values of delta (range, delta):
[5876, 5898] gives 5877.56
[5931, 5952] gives 5948.36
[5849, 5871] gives 5850.56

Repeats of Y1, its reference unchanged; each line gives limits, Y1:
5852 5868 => 5866.75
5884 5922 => 5912.86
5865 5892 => 5891.11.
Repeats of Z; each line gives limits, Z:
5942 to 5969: 5948.36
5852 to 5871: 5855.95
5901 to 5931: 5923.76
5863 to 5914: 5877.56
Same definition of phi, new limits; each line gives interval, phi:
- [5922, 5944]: 5923.76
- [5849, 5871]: 5850.56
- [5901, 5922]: 5915.58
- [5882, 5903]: 5885.69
